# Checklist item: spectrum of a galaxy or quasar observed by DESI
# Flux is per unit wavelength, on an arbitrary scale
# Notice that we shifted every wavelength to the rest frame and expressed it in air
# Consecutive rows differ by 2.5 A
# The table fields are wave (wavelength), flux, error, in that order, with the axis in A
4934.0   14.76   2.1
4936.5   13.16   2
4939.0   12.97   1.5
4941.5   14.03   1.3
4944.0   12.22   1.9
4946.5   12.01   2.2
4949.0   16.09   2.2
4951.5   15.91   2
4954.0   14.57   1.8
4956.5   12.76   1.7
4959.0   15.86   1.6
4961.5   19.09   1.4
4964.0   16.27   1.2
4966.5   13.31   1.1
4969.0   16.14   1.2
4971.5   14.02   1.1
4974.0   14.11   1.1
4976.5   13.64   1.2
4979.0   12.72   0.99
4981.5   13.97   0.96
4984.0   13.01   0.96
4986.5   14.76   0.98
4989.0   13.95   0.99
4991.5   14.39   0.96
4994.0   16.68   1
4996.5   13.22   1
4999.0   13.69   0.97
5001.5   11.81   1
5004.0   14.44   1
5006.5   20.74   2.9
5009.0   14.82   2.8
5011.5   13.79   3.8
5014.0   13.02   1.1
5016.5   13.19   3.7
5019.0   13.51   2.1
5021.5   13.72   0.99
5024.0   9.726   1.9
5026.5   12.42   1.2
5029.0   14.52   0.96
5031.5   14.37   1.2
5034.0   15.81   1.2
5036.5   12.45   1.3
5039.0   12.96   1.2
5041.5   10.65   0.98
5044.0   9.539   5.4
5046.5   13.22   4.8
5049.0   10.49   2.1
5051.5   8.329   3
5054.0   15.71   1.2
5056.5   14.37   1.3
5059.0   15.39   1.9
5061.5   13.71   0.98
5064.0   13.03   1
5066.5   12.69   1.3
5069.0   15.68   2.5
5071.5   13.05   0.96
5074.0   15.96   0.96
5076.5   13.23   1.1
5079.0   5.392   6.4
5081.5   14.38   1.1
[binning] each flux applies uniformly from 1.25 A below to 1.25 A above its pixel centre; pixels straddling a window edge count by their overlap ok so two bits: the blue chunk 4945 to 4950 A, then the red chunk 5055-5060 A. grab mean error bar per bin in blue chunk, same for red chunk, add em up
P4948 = 3.8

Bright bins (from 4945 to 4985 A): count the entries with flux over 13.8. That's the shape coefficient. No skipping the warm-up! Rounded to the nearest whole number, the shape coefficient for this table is 10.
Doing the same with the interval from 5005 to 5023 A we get 2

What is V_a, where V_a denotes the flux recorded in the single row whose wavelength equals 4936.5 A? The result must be 13.16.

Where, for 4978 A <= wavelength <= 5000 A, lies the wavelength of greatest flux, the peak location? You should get 4994.0 A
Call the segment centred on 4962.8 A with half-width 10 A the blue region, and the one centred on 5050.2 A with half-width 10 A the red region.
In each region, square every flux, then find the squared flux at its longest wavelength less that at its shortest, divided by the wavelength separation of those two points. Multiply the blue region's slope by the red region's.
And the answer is -6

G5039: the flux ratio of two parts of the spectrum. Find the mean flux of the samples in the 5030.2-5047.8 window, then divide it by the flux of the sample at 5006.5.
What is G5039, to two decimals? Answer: 0.61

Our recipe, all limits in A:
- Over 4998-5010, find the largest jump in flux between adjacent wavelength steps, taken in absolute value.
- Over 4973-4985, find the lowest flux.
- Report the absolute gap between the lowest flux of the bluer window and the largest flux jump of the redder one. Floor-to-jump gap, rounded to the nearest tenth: 6.4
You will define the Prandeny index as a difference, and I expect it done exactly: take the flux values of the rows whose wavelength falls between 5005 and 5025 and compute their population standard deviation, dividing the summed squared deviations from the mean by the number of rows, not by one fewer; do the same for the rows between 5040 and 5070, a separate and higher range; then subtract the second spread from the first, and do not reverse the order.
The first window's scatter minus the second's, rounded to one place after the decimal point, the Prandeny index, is 0.5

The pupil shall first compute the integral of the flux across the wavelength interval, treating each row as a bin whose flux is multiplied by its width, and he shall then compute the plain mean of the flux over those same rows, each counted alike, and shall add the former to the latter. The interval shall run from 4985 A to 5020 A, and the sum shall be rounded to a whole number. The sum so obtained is 519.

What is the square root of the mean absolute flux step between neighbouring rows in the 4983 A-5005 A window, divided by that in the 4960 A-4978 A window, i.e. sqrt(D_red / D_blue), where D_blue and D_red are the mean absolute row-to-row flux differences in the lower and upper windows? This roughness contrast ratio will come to 0.96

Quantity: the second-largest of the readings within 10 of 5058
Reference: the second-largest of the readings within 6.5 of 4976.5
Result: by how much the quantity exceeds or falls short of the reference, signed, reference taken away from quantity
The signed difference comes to 1.4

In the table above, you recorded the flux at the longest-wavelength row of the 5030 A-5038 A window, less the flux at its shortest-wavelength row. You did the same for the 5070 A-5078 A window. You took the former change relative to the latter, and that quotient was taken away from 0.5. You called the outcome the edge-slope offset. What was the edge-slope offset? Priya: 11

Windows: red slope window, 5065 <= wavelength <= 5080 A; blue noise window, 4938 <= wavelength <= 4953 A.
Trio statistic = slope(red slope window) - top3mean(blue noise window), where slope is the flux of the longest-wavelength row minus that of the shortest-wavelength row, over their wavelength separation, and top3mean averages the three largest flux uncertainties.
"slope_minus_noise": -2.7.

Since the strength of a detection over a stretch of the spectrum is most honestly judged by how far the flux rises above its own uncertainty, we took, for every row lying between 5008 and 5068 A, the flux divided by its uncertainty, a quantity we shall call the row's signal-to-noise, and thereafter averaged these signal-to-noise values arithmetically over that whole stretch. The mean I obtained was 8.9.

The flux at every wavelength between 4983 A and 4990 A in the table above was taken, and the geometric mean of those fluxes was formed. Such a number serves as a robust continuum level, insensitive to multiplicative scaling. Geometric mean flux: 13.9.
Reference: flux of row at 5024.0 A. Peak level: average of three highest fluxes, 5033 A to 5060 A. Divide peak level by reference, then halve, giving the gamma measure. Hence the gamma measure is 0.80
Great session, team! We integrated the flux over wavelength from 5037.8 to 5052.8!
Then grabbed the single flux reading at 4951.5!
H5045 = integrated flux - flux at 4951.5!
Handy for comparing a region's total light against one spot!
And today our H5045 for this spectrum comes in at 147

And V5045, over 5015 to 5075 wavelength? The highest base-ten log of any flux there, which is 1.20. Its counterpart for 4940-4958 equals 1.21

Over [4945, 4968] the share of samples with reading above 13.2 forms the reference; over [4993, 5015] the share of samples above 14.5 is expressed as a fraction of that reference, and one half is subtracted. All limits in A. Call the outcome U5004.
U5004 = -0.1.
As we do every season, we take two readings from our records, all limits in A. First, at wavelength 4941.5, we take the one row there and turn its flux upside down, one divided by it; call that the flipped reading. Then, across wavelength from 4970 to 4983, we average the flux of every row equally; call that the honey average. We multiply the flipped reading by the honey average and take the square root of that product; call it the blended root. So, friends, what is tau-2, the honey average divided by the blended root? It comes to 13.9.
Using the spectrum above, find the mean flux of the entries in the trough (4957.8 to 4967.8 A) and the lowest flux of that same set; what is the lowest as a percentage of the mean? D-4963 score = 82.5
